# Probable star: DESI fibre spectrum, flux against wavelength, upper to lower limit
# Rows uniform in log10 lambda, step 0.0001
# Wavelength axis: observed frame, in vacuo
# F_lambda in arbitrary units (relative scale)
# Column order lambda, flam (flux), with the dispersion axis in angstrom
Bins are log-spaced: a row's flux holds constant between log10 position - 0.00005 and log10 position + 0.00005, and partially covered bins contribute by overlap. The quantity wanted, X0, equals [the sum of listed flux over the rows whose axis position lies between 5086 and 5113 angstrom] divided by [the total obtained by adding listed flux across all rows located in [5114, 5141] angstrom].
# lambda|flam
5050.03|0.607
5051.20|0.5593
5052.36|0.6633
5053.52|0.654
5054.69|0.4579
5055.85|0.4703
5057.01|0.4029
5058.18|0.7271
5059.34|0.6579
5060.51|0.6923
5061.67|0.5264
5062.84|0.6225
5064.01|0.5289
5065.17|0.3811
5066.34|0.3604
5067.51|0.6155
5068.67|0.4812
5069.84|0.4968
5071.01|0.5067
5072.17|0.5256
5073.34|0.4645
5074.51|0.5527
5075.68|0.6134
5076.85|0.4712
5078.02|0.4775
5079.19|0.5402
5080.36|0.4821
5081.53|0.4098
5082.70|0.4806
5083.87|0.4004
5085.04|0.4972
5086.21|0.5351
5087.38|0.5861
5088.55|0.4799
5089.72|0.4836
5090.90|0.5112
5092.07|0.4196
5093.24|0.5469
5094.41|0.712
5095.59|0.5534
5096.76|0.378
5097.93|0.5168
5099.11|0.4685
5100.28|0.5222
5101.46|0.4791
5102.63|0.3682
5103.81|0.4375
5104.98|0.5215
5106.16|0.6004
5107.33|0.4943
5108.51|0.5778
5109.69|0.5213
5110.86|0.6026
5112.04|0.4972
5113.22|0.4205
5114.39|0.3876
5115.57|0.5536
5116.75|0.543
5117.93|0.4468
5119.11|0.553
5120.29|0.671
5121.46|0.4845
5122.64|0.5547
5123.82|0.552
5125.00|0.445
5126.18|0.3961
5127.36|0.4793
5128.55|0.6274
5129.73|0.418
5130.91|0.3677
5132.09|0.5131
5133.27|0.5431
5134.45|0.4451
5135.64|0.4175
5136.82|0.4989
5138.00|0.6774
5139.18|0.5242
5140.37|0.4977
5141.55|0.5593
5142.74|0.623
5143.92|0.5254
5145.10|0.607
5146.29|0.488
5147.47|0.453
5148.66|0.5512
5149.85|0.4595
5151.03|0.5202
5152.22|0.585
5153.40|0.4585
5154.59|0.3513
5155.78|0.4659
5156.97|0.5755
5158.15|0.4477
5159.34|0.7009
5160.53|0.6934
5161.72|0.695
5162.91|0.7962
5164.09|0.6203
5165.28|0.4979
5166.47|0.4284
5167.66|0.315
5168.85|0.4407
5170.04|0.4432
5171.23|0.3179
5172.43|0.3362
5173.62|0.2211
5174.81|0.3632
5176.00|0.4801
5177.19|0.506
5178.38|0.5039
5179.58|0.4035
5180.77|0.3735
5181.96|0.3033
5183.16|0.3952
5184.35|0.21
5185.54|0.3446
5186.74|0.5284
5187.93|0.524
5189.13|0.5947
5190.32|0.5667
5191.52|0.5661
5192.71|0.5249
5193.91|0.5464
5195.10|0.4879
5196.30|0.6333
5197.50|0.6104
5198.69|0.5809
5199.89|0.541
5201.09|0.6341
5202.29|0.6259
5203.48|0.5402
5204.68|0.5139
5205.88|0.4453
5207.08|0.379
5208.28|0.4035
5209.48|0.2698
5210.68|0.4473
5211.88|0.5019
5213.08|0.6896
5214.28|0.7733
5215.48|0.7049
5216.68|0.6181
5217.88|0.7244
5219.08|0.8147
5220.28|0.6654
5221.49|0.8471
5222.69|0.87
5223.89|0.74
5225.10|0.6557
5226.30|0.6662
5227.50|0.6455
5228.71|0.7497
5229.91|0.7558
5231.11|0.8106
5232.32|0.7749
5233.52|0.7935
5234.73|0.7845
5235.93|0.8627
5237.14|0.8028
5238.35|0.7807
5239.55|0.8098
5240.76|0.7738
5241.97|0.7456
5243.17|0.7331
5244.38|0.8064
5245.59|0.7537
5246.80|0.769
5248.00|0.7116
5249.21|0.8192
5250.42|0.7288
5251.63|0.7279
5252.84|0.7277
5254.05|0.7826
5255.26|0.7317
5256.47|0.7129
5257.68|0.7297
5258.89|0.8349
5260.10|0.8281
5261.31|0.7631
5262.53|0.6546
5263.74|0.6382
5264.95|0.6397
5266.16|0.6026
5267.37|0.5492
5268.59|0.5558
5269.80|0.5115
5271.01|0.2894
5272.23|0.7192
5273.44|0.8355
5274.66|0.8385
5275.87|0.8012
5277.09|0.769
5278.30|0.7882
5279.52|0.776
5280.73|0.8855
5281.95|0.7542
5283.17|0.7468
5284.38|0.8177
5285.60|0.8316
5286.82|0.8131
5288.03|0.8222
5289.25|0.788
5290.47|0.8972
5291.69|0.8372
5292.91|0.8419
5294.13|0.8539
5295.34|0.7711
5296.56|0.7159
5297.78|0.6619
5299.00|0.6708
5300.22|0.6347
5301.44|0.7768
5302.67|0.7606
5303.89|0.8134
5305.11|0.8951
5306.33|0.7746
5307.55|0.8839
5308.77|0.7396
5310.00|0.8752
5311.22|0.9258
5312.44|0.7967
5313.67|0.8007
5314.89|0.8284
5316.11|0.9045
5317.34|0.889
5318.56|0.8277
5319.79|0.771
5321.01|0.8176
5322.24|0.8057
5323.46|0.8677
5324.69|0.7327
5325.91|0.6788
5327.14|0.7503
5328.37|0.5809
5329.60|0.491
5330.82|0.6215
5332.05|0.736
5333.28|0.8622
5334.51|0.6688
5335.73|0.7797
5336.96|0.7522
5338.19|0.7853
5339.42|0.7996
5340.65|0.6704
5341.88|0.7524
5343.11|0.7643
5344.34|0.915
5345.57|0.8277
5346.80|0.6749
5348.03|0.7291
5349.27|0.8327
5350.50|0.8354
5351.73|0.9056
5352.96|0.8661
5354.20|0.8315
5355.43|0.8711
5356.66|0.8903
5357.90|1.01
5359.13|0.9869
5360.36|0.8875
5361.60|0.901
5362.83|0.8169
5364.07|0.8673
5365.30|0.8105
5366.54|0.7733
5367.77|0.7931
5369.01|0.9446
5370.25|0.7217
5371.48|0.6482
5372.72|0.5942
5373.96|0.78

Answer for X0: 1.0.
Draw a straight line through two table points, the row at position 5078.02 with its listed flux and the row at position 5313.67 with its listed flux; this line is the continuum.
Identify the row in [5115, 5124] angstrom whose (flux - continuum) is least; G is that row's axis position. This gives 5117.93 angstrom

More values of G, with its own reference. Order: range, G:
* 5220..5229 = 5227.50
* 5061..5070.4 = 5066.34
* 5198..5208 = 5207.08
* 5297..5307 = 5300.22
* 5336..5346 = 5340.65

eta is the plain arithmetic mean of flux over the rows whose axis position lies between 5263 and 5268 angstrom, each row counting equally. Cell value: 0.61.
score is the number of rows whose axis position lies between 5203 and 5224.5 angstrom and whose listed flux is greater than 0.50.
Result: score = 13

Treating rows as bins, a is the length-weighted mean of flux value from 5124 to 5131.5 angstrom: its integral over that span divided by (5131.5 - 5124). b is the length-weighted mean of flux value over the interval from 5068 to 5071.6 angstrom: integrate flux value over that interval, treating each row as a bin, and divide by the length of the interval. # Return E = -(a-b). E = 0.04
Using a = 0.46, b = 0.50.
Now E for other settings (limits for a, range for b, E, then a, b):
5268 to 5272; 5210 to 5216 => 0.14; 0.48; 0.62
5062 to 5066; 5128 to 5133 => -0.02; 0.50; 0.48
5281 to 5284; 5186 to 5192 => -0.22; 0.77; 0.55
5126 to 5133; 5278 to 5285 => 0.32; 0.47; 0.79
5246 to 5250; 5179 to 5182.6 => -0.40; 0.76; 0.36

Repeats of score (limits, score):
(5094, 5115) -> 9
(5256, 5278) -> 17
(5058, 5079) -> 11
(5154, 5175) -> 6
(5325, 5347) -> 17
